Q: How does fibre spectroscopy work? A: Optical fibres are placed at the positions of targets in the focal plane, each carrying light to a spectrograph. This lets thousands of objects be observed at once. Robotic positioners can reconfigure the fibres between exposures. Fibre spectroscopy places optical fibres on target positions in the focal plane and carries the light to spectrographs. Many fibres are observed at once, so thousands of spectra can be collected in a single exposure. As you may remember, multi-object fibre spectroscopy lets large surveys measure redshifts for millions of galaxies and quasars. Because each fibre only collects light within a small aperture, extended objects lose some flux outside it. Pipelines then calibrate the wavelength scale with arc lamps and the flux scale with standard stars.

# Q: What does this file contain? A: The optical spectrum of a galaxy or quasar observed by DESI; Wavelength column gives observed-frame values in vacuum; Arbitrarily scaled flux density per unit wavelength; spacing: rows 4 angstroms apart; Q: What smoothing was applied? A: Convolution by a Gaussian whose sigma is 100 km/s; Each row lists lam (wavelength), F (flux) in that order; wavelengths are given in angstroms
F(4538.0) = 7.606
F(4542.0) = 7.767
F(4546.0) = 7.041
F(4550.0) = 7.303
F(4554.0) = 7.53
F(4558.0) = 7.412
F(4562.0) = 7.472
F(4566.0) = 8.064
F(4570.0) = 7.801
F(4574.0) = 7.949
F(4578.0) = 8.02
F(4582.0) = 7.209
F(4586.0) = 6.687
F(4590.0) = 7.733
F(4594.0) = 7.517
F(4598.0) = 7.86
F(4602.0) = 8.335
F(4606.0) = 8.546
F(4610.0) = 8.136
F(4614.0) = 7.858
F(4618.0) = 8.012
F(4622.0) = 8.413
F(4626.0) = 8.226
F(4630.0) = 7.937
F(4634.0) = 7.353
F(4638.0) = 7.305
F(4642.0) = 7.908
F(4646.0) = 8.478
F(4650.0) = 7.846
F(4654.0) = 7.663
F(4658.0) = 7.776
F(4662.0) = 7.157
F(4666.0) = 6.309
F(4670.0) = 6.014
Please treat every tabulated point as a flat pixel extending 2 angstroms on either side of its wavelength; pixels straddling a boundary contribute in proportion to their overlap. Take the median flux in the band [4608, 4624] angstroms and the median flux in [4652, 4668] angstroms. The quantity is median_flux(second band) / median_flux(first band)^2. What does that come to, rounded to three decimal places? 0.114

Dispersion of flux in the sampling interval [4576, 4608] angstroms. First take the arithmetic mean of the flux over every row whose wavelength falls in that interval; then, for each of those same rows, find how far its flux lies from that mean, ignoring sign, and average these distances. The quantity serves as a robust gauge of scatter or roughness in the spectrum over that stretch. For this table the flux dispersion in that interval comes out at 0.45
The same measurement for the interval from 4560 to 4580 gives 0.18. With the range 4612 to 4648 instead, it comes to 0.30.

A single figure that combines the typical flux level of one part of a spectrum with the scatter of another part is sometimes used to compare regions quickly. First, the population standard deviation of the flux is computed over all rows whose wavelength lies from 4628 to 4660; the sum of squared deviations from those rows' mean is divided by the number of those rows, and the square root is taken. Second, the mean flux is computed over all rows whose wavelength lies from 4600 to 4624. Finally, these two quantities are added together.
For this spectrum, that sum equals 8.56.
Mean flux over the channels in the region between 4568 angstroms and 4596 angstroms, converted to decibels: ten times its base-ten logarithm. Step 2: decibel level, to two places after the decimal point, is 8.78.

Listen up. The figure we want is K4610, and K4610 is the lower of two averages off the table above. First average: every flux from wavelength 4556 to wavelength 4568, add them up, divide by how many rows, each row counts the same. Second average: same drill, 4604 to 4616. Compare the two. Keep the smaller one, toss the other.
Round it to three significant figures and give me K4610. 7.65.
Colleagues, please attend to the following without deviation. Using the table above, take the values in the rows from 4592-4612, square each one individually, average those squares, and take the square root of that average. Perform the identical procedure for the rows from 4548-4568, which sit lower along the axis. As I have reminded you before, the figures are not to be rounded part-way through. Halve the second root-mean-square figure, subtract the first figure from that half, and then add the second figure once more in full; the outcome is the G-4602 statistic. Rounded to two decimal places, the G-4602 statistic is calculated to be 3.25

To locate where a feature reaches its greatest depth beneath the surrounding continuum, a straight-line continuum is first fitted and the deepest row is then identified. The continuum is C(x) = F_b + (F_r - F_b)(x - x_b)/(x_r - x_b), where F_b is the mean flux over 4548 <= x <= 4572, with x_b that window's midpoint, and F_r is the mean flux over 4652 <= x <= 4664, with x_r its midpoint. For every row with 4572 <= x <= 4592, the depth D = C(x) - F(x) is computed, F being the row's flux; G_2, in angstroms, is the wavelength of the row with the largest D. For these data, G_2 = 4586.0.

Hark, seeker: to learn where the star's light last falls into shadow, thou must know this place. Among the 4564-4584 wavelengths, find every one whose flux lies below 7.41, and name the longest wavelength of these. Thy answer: 4582.0 angstroms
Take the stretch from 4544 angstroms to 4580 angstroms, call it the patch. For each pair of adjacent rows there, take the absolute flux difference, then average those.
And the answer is 0.22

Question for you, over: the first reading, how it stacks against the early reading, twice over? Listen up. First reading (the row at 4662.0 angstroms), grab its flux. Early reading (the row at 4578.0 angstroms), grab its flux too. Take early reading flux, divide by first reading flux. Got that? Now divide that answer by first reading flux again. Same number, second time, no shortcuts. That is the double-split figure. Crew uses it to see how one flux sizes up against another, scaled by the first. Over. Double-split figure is 0.157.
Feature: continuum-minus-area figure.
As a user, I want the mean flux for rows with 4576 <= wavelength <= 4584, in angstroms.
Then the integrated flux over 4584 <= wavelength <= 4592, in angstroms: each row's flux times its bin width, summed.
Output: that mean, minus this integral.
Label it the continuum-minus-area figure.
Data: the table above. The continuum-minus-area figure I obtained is -50.1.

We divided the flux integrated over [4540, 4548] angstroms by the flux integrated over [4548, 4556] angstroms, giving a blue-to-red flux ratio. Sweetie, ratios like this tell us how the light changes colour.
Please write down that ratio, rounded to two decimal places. 1.00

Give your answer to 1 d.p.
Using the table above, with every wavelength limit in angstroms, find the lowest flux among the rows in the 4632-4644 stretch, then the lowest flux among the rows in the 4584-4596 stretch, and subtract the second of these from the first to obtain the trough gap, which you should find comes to 0.6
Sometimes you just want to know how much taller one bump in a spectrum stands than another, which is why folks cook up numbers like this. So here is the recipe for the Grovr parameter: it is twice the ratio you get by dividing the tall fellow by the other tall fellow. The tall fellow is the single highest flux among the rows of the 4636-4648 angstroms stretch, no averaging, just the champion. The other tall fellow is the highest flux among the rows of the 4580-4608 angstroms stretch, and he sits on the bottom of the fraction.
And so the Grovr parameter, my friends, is 1.98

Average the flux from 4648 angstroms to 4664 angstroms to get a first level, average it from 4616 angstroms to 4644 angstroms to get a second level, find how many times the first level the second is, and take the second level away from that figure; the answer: -6.84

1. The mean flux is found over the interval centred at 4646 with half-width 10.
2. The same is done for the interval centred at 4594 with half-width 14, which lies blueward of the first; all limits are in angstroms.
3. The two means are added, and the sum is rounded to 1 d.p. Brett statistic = 15.5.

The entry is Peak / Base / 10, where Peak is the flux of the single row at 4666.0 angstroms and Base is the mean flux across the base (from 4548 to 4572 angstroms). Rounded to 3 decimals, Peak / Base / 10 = 0.083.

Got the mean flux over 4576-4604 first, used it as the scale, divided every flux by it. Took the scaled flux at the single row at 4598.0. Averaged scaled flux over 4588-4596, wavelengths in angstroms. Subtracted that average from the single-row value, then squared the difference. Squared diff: 0.0010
